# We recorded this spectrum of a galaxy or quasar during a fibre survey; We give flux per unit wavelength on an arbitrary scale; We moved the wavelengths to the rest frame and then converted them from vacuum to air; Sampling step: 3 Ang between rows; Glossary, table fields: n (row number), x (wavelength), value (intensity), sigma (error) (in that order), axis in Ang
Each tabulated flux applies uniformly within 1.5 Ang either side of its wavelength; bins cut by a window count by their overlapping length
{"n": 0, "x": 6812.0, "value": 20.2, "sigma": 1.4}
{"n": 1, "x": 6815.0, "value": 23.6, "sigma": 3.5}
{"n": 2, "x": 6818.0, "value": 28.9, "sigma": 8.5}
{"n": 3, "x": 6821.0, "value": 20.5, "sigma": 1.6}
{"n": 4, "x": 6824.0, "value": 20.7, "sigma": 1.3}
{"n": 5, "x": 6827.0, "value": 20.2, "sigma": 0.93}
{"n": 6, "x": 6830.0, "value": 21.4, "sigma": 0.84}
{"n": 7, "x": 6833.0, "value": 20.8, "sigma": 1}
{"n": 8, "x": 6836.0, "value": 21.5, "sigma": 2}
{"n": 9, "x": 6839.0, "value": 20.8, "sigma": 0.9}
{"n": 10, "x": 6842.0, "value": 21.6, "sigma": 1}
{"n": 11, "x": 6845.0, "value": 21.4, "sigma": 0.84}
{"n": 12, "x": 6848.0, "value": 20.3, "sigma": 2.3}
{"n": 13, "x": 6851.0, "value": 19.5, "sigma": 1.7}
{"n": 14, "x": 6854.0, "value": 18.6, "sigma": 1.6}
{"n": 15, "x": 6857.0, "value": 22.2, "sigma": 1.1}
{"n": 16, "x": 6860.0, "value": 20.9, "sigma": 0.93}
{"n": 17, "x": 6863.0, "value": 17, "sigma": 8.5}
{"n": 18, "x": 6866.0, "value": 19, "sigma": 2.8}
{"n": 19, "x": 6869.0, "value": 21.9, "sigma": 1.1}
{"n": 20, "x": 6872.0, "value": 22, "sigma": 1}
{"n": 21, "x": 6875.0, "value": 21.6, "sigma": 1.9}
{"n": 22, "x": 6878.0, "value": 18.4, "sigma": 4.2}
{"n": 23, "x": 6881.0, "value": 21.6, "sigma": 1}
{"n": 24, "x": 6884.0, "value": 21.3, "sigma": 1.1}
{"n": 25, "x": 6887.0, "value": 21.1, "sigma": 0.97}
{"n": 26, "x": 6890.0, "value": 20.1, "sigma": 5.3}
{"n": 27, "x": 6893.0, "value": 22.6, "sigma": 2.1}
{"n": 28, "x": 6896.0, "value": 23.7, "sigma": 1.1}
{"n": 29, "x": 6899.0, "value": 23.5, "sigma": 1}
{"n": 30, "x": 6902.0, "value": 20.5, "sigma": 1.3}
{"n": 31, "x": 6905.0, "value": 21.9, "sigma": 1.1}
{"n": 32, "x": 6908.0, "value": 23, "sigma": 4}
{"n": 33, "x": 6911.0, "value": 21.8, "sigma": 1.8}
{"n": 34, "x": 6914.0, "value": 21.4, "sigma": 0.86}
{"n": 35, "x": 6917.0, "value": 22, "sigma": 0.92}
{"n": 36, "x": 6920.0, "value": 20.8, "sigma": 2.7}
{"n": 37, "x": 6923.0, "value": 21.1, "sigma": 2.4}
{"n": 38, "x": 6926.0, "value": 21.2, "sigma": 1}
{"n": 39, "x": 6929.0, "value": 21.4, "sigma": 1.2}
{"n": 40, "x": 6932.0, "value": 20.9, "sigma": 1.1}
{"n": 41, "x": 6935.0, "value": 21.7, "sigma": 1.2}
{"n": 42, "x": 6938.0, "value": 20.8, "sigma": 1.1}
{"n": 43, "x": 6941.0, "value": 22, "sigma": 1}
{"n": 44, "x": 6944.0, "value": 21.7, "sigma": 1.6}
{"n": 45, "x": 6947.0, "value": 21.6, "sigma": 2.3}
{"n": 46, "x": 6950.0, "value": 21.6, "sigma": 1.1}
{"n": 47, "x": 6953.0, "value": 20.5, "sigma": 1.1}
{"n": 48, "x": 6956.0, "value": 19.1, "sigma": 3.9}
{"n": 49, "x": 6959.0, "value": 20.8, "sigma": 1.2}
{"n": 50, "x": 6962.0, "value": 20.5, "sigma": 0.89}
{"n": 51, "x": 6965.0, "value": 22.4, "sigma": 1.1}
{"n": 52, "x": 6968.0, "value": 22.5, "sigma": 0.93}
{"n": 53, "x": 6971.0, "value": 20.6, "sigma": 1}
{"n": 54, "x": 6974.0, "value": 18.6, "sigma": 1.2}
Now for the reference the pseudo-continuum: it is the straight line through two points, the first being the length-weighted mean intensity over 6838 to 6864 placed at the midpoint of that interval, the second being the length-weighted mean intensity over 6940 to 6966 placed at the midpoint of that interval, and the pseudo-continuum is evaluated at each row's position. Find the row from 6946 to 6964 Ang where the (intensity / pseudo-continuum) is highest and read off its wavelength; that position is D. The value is 6947.0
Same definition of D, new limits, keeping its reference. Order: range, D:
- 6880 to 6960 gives 6896.0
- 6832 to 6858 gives 6857.0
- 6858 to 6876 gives 6872.0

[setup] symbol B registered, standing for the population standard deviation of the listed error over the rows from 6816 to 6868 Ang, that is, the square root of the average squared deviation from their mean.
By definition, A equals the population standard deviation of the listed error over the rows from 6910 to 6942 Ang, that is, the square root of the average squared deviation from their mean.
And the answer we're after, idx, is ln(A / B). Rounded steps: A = 0.6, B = 2.4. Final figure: -1.4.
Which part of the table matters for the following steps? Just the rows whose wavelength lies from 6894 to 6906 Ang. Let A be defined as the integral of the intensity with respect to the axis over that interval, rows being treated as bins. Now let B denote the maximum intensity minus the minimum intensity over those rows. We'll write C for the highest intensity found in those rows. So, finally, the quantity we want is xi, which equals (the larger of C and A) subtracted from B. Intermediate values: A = 269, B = 3.2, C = 23.7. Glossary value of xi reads -266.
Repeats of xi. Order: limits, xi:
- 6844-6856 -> -237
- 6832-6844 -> -254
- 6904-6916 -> -263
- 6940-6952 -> -260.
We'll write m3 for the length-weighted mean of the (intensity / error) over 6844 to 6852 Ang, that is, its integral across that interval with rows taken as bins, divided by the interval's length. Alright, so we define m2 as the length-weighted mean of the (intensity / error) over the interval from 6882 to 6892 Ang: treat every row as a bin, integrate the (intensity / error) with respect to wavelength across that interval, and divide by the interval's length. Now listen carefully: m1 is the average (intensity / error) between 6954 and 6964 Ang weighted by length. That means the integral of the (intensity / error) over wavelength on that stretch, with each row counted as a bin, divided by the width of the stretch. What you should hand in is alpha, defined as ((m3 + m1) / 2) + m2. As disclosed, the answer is 30.3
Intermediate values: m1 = 16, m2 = 15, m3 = 15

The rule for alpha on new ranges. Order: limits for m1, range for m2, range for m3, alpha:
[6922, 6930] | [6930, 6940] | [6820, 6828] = 35.3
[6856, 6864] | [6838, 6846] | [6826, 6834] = 42.4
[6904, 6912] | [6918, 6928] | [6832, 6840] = 28.4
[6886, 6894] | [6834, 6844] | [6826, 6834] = 36.2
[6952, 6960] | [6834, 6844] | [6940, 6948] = 32.9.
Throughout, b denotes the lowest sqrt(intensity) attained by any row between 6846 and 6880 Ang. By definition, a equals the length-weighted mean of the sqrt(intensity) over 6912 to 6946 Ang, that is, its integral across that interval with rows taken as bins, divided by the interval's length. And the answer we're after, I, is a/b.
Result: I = 1.12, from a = 4.62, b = 4.12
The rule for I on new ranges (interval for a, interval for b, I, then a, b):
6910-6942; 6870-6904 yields 1.08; 4.62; 4.29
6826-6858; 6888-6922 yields 1.02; 4.55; 4.48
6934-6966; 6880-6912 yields 1.02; 4.60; 4.48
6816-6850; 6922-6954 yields 1.03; 4.65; 4.53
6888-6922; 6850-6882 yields 1.13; 4.68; 4.12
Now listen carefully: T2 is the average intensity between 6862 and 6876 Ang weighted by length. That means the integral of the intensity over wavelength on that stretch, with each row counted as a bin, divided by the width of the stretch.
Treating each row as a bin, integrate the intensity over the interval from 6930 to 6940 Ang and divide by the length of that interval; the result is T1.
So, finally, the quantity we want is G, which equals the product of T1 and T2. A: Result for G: 432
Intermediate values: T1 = 21.2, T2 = 20.4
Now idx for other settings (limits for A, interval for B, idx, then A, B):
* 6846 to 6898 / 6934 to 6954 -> 1.5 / 2.0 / 0.4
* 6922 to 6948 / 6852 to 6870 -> -1.6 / 0.5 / 2.7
